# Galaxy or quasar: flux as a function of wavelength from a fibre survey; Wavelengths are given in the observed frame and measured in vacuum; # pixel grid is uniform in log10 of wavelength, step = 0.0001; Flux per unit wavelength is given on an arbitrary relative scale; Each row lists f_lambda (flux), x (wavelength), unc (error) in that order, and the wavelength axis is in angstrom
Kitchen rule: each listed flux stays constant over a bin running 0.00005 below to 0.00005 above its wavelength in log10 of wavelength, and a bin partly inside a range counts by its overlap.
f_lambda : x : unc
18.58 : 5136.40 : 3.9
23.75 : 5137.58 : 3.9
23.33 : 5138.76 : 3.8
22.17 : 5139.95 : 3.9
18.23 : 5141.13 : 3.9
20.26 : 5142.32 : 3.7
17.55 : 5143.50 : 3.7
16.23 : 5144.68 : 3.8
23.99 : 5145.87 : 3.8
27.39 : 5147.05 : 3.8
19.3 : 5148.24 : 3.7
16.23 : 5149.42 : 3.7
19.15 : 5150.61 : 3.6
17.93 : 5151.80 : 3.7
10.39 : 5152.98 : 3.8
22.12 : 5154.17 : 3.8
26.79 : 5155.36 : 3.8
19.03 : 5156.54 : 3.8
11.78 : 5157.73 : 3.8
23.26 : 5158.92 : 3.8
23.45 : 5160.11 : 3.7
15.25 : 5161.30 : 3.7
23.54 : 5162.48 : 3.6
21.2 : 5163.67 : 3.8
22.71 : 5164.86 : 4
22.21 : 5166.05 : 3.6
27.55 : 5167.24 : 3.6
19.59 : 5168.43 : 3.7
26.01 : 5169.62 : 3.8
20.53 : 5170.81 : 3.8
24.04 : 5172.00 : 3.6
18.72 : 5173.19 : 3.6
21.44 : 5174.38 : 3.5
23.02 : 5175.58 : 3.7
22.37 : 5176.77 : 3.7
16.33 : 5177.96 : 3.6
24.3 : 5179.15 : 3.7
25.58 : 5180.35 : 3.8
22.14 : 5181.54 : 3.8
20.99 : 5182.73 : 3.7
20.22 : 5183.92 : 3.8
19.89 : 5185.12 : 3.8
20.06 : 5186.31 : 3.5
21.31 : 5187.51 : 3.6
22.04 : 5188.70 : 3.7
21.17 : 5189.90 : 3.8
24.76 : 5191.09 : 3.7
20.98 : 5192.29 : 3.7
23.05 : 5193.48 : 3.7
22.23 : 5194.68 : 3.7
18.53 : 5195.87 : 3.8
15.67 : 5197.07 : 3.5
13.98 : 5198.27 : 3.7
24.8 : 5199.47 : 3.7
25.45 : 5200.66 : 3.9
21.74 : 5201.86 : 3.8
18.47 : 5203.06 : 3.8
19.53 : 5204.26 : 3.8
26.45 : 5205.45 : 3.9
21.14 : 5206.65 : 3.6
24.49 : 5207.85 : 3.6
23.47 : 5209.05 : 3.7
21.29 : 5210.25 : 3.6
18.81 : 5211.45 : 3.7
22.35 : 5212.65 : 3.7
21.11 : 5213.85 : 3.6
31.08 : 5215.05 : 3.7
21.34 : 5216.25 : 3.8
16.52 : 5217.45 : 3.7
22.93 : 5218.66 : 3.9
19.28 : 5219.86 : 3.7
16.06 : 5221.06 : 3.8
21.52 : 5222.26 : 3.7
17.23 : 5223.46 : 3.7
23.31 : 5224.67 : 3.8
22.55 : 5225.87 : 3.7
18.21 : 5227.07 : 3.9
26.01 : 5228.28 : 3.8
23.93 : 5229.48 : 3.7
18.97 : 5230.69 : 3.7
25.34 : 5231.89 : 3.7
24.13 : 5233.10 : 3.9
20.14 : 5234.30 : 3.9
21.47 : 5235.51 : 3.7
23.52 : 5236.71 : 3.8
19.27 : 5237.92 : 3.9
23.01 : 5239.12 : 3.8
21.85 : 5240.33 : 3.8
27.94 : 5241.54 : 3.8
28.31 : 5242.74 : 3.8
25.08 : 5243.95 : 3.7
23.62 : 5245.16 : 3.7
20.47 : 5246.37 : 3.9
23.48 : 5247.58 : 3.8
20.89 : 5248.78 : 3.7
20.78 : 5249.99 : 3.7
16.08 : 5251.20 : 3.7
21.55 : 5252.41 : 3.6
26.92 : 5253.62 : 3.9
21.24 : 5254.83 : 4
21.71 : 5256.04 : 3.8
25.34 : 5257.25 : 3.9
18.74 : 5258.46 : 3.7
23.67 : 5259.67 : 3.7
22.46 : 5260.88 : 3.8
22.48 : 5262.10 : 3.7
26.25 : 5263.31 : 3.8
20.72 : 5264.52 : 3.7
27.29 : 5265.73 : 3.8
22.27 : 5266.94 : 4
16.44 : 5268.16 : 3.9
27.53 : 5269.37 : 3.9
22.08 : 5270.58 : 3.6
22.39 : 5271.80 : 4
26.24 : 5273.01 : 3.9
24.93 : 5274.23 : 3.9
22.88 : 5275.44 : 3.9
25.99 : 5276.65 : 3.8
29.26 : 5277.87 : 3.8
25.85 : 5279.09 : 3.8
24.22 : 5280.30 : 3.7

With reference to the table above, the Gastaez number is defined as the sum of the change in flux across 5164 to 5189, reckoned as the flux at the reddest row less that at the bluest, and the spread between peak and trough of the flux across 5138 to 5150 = 10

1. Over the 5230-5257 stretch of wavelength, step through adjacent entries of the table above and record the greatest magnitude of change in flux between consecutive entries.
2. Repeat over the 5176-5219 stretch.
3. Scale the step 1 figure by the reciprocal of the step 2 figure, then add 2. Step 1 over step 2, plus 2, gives 2.6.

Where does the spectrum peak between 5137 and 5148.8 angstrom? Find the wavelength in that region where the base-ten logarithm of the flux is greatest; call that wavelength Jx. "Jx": 5147.05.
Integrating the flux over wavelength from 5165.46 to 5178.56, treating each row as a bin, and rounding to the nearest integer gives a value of 288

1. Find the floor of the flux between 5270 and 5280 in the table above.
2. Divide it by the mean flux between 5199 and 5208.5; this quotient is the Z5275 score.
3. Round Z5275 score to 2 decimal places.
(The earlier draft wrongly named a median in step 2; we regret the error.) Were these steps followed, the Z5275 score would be 0.97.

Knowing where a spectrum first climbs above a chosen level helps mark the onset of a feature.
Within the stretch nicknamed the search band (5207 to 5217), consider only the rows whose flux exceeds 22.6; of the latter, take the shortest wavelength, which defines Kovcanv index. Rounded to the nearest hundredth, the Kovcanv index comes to 5207.85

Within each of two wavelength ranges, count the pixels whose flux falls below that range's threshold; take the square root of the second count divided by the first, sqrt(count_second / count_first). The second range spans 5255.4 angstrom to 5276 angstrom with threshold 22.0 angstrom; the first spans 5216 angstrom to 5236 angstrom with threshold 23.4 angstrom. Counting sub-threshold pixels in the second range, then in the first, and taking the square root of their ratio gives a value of 0.555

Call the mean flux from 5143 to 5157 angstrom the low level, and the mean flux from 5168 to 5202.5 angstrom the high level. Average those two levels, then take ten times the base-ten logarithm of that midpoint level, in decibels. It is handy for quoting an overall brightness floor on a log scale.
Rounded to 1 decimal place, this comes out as 13.1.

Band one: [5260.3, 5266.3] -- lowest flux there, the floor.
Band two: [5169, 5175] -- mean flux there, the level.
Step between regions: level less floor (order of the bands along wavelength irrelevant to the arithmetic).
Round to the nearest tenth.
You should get 1.4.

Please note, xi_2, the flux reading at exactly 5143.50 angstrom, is 17.55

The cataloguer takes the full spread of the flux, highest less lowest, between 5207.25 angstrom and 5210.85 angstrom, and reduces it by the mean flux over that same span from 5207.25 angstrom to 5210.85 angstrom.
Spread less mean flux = -20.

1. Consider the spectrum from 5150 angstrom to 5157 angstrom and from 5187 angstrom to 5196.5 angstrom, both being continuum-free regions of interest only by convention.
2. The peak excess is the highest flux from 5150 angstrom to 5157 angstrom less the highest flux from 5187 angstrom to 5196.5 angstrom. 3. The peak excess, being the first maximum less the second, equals 2.0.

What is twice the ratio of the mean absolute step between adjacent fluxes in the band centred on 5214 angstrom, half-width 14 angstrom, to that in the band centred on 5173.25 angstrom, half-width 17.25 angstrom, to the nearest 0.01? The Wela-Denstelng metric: 2.30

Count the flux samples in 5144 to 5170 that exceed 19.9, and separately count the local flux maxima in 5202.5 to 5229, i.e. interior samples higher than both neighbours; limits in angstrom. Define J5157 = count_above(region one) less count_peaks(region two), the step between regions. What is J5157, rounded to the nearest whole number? 5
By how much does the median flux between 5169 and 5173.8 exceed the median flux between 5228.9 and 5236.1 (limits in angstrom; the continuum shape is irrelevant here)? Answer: -0.4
